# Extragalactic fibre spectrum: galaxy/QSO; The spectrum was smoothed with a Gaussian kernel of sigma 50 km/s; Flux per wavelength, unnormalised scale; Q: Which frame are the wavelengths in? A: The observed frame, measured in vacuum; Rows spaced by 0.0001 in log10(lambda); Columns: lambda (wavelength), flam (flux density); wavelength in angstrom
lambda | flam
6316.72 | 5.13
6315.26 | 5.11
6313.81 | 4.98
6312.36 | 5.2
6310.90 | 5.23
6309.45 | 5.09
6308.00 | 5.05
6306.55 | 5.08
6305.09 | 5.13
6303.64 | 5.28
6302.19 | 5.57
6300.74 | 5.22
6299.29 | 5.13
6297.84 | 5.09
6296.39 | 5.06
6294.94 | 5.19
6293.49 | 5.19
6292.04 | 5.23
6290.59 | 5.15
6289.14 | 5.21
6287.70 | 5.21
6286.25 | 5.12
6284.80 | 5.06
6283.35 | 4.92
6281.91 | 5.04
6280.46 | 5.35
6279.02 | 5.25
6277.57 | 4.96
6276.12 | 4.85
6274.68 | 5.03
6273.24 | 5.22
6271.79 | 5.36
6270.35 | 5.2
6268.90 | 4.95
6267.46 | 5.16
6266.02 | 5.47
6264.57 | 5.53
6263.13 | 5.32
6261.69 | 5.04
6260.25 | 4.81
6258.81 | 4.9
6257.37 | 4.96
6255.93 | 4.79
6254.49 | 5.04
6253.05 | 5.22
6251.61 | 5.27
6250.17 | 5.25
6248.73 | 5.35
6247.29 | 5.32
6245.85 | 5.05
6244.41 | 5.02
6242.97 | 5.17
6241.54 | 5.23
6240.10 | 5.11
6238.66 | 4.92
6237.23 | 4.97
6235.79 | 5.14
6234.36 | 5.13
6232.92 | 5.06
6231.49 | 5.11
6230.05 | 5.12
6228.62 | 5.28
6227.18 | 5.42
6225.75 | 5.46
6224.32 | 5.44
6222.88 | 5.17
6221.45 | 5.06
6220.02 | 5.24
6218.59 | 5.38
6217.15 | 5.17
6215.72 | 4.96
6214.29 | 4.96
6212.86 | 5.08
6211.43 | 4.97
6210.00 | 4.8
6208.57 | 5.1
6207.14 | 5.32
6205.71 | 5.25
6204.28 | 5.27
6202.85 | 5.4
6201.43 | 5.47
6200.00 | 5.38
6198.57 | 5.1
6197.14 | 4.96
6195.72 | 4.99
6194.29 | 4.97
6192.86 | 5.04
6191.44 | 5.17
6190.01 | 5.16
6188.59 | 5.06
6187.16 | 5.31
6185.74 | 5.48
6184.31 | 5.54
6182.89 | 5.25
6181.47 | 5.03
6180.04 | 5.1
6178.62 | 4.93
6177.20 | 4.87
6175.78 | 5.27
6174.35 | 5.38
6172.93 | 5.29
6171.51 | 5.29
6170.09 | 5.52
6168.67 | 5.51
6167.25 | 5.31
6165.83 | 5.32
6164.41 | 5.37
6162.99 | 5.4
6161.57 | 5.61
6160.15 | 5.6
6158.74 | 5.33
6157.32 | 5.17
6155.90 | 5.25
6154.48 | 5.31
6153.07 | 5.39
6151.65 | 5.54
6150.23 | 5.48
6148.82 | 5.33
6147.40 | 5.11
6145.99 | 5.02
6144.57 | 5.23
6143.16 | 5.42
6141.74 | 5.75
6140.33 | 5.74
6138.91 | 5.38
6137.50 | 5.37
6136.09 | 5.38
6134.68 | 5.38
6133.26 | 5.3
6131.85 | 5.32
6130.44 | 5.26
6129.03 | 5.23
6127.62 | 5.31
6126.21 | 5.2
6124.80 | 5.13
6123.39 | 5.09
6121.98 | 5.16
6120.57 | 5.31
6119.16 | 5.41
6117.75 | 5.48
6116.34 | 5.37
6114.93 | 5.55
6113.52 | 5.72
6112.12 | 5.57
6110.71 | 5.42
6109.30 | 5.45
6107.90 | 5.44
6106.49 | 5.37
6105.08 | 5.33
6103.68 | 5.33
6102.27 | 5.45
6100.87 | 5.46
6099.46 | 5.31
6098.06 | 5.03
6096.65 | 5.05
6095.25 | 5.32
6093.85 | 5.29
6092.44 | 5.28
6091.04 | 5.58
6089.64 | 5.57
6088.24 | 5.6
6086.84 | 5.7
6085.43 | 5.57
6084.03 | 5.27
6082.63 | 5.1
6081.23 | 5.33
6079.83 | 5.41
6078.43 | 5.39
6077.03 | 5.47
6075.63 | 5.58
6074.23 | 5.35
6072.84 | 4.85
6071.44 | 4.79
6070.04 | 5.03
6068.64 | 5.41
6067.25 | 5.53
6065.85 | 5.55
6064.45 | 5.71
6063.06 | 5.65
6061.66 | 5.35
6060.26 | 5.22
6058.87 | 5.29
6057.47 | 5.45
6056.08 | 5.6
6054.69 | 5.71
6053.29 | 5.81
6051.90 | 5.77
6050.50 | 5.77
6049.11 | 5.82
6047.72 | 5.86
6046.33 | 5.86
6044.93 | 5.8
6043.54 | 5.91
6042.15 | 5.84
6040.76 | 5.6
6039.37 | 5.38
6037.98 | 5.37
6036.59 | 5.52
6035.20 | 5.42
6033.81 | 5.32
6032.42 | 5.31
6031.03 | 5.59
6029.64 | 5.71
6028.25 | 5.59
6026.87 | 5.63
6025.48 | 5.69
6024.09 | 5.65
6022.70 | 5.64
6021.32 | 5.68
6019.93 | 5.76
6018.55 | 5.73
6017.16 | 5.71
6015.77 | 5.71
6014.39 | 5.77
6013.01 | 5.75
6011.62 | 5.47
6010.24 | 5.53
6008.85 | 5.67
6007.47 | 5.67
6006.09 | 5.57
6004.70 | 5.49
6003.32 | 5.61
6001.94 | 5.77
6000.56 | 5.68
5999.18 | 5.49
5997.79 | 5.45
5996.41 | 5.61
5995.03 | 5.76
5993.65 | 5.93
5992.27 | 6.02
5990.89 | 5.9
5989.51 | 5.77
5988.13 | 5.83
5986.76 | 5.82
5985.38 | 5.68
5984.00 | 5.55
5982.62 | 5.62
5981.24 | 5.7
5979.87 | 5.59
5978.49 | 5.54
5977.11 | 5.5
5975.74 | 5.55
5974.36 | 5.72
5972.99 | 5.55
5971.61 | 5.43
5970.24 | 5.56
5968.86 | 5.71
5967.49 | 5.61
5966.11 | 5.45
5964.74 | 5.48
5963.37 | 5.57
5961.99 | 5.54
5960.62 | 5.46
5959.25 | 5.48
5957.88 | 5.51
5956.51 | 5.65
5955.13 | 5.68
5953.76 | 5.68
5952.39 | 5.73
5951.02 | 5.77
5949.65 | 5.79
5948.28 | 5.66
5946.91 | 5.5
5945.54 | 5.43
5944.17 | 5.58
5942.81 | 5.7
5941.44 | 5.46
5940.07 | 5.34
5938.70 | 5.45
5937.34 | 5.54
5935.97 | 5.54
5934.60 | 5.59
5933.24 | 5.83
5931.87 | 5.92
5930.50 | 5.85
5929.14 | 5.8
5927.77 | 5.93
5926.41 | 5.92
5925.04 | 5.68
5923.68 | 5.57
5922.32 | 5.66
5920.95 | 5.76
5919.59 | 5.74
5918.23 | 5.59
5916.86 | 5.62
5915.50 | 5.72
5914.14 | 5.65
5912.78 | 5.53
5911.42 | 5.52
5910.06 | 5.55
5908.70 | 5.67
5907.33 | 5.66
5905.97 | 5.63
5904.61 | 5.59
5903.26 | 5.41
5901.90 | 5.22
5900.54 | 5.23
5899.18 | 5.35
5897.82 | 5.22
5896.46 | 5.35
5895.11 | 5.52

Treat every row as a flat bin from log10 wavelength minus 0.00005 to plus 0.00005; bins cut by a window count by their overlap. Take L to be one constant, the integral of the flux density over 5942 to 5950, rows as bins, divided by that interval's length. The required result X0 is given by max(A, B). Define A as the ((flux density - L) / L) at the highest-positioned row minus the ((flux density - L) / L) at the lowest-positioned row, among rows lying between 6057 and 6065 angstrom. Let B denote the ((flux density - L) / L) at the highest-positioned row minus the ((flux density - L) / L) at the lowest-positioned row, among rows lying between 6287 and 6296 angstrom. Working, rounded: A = 0.05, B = -0.004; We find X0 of 0.046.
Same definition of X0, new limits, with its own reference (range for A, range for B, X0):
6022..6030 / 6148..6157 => 0.012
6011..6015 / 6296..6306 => 0.054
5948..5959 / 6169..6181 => -0.027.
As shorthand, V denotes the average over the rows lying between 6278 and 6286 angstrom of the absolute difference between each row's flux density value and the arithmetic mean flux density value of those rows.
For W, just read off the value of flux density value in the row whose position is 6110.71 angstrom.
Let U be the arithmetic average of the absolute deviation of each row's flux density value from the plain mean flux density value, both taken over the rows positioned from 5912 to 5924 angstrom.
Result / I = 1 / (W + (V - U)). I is 0.182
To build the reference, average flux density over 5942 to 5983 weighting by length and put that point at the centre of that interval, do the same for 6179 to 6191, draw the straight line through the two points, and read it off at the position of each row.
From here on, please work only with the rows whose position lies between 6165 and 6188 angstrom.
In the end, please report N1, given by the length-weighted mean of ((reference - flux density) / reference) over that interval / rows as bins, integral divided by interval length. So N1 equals -0.006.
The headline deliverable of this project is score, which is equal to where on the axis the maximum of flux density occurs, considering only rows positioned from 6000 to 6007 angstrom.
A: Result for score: 6001.94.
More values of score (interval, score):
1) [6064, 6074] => 6064.45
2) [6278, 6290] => 6280.46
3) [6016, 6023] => 6019.93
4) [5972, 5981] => 5974.36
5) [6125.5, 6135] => 6134.68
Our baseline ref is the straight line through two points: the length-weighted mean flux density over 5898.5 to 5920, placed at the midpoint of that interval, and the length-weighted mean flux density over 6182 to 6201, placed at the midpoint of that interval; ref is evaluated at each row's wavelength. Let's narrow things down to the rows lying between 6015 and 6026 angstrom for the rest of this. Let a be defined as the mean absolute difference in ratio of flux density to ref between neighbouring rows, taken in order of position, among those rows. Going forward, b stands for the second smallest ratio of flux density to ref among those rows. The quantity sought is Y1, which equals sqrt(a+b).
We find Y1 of 1.03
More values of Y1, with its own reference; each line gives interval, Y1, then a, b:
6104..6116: 1.02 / 0.017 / 1.01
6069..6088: 0.97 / 0.034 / 0.91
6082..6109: 0.99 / 0.021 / 0.95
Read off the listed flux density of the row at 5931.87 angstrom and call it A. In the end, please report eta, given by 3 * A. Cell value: 17.8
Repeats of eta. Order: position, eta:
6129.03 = 15.7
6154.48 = 15.9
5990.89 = 17.7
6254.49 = 15.1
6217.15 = 15.5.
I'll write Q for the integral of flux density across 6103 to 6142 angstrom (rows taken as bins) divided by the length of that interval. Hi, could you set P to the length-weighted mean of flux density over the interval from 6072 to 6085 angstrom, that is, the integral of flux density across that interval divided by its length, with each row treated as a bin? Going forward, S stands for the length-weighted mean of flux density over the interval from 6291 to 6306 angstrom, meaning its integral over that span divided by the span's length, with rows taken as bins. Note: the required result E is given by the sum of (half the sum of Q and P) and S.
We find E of 10.5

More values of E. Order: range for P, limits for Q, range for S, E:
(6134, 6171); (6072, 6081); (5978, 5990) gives 11.0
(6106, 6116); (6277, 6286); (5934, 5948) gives 10.8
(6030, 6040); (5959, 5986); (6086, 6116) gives 10.9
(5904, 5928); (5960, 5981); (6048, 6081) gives 11.1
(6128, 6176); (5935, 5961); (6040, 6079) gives 11.0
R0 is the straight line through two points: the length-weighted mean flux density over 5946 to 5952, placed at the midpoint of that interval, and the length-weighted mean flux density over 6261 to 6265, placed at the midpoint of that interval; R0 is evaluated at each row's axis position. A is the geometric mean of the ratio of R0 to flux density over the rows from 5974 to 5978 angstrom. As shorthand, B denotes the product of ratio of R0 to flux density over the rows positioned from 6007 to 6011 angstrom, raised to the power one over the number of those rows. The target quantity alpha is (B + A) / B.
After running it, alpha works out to 2.01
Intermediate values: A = 1.01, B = 0.996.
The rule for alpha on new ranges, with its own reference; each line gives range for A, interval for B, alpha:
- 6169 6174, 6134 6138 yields 1.99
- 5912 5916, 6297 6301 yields 2.00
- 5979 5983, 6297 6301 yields 1.98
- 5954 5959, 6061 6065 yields 2.02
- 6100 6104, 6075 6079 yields 2.01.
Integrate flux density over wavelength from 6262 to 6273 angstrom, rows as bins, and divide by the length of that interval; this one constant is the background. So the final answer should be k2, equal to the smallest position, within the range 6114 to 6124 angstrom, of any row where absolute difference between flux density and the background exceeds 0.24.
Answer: 6114.93 angstrom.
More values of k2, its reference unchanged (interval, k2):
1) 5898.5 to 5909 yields 5904.61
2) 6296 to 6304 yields 6302.19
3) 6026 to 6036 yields 6026.87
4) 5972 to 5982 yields 5972.99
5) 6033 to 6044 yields 6036.59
